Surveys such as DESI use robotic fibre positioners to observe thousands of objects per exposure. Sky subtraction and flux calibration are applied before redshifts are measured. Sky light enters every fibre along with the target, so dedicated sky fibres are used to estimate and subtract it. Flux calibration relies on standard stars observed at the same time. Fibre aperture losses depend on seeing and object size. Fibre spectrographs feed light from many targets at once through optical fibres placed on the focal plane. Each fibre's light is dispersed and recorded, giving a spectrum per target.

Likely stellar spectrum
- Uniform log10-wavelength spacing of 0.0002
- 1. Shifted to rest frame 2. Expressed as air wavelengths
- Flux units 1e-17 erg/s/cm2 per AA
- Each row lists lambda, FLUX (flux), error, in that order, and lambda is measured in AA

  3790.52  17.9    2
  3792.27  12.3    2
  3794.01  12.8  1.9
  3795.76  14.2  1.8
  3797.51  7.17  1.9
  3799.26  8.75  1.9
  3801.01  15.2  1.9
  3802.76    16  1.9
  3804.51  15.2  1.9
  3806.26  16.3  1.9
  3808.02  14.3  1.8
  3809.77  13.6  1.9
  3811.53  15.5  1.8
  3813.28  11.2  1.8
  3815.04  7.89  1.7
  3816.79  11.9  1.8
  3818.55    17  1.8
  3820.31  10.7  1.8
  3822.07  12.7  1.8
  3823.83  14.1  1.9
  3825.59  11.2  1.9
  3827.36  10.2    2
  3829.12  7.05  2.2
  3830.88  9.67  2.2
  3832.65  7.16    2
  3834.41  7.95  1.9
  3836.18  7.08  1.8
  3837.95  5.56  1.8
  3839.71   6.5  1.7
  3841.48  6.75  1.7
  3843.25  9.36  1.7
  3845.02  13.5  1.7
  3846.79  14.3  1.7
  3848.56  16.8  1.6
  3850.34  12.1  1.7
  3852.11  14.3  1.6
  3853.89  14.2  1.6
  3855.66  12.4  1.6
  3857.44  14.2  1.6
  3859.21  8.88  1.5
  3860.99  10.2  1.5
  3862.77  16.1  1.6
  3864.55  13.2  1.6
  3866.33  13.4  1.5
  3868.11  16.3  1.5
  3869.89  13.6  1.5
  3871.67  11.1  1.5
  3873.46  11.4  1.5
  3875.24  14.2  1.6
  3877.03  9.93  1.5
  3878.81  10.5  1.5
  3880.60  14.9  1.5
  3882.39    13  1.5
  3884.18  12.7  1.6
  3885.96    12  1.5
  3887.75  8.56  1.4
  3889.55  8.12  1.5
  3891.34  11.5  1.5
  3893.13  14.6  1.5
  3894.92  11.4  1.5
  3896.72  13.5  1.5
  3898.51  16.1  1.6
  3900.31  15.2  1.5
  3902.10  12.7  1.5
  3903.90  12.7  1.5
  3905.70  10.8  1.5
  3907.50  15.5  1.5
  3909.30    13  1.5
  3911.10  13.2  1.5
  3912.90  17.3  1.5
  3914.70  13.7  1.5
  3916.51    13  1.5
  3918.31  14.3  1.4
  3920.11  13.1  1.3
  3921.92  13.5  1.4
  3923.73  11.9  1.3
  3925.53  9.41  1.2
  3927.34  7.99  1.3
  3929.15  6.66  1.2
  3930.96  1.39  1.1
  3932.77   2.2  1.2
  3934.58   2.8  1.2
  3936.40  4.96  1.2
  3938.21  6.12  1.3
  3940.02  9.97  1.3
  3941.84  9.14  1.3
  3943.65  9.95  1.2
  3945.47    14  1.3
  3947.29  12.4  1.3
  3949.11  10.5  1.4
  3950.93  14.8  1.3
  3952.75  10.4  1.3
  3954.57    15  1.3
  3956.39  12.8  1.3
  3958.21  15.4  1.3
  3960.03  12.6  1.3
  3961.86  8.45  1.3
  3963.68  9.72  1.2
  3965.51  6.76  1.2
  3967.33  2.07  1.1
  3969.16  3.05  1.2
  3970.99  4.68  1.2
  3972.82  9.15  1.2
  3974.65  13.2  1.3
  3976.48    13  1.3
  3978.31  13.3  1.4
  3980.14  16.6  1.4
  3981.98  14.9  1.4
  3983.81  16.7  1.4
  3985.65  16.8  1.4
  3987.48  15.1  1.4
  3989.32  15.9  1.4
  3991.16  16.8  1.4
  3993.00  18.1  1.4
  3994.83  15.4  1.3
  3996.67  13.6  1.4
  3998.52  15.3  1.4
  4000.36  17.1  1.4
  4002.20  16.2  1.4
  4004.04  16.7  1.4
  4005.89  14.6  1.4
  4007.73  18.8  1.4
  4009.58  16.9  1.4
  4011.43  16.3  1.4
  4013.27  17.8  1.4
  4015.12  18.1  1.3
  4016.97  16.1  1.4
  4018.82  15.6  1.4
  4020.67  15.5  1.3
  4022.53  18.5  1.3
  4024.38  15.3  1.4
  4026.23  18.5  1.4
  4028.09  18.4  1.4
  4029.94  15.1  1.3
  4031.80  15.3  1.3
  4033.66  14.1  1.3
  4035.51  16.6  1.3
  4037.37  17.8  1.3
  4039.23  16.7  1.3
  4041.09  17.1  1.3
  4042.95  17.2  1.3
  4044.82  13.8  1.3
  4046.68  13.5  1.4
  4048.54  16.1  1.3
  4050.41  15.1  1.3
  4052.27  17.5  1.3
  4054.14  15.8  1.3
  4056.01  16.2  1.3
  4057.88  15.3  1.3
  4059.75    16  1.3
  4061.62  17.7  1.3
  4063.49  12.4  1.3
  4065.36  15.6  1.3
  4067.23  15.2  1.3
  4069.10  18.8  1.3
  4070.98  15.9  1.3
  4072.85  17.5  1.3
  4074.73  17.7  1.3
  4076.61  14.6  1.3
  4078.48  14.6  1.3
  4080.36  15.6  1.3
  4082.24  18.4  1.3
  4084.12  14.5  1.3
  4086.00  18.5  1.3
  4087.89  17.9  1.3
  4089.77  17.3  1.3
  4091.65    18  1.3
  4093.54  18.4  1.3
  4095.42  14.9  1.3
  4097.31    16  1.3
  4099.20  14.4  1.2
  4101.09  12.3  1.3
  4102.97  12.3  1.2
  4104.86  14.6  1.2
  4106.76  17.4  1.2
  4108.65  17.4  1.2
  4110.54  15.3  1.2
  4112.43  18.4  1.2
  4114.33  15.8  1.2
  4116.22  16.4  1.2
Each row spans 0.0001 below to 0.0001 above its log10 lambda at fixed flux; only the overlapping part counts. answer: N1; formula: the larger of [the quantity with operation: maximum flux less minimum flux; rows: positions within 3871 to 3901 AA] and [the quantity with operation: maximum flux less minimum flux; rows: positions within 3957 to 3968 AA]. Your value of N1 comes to 13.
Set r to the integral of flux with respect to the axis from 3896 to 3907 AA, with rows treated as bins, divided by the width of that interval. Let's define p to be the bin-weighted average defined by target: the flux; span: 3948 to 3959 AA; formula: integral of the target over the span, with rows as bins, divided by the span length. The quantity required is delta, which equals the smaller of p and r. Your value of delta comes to 13.1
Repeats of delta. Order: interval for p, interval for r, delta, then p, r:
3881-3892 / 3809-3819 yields 11.1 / 11.1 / 12.7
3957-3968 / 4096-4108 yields 9.4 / 9.4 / 14.6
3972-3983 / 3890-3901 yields 13.4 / 13.4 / 13.5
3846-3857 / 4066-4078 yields 14.0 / 14.0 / 16.5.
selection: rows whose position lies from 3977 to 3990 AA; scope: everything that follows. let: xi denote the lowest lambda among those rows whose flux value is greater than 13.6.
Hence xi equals 3980.14 AA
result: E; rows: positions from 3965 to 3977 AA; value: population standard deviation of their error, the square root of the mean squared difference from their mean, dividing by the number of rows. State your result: 0.064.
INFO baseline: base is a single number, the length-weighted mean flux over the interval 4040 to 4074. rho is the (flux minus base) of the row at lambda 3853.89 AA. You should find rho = -1.74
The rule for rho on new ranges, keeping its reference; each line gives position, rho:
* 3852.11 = -1.64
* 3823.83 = -1.84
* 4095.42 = -1.04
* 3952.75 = -5.54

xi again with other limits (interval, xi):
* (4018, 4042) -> 4018.82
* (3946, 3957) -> 3950.93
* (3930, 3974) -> 3945.47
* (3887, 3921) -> 3893.13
